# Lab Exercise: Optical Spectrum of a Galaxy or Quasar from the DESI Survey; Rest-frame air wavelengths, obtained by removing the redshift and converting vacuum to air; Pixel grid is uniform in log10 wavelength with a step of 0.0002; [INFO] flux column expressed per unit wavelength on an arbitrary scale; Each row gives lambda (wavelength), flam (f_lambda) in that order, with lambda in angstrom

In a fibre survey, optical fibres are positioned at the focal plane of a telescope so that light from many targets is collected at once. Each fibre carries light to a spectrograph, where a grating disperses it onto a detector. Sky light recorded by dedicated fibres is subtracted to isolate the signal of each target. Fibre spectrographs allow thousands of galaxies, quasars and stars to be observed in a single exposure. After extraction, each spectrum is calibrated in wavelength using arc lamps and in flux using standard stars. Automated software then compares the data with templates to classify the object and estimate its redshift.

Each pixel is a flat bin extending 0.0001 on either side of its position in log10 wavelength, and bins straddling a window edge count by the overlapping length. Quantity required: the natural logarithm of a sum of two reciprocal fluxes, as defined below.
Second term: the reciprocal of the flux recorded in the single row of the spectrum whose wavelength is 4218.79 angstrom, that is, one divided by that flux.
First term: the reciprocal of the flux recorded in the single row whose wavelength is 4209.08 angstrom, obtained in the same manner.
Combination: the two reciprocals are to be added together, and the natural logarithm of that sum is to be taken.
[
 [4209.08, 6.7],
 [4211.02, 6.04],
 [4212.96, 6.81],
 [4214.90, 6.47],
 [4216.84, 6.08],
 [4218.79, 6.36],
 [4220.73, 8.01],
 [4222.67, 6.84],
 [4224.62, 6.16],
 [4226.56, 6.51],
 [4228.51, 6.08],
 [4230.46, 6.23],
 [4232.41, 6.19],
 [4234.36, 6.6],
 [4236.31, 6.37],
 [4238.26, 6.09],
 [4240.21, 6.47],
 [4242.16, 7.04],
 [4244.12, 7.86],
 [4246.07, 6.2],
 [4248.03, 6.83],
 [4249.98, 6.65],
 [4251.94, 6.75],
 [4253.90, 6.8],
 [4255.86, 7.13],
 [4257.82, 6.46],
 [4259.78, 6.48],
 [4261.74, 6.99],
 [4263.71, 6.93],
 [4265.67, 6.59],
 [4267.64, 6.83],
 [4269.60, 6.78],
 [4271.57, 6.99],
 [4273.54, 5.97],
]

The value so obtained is -1.18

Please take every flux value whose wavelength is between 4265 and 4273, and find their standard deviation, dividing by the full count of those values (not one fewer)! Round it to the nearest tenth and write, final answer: 0.1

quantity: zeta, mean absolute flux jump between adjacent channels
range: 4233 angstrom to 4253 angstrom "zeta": 0.54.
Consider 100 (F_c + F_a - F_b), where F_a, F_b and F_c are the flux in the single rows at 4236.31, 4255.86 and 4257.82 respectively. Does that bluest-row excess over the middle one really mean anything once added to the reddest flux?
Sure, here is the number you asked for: 570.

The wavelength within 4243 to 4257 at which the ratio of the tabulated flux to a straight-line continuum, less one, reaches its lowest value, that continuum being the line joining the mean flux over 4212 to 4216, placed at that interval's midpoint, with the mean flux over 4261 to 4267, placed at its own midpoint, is 4246.07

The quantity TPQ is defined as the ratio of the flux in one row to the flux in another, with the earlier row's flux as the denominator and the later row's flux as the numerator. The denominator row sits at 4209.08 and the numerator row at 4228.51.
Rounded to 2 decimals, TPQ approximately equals 0.91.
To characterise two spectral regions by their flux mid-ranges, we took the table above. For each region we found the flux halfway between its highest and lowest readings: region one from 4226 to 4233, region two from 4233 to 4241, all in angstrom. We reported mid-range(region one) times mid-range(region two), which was 39.9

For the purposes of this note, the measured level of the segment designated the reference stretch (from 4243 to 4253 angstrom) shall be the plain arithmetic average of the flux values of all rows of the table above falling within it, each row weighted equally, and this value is 6.86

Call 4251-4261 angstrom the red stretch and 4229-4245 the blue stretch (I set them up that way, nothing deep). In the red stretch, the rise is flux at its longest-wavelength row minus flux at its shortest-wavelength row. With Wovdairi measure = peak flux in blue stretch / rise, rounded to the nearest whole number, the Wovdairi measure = -29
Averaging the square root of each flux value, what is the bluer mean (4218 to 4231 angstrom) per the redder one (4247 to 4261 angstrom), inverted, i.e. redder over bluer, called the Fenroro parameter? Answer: 1.01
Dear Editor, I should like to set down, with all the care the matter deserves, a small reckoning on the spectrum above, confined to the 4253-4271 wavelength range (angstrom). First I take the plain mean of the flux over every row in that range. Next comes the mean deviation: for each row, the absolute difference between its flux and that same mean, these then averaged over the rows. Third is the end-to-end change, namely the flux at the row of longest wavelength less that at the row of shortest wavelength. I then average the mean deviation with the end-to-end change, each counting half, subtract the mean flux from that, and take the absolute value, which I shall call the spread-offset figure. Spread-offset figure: 6.70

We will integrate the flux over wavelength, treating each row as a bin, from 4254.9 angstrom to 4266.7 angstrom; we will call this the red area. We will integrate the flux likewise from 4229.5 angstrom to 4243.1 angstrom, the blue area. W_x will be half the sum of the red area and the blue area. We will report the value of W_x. 84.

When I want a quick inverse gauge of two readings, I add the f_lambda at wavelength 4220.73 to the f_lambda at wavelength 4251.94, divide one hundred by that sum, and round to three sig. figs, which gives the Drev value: 6.78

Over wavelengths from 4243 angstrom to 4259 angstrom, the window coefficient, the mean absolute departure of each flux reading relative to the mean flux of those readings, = 0.33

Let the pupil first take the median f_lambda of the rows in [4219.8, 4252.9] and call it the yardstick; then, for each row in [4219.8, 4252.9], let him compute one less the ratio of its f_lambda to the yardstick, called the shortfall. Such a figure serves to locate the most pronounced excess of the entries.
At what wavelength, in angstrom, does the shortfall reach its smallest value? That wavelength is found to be 4220.73 angstrom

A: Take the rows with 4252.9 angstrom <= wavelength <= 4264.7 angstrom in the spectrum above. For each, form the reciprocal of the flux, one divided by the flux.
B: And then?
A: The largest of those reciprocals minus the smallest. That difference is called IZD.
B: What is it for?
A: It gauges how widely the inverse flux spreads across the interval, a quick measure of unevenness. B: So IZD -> 0.01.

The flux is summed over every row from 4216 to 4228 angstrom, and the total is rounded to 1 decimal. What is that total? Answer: 40.0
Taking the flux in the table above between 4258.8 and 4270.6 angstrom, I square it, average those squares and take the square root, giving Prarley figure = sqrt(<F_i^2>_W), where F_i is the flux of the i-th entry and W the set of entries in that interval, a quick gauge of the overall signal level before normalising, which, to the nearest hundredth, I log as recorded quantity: 6.77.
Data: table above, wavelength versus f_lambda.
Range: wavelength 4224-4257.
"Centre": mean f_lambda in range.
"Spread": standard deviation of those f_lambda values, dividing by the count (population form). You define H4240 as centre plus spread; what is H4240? 7.0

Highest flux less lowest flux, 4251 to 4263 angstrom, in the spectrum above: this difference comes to 0.7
